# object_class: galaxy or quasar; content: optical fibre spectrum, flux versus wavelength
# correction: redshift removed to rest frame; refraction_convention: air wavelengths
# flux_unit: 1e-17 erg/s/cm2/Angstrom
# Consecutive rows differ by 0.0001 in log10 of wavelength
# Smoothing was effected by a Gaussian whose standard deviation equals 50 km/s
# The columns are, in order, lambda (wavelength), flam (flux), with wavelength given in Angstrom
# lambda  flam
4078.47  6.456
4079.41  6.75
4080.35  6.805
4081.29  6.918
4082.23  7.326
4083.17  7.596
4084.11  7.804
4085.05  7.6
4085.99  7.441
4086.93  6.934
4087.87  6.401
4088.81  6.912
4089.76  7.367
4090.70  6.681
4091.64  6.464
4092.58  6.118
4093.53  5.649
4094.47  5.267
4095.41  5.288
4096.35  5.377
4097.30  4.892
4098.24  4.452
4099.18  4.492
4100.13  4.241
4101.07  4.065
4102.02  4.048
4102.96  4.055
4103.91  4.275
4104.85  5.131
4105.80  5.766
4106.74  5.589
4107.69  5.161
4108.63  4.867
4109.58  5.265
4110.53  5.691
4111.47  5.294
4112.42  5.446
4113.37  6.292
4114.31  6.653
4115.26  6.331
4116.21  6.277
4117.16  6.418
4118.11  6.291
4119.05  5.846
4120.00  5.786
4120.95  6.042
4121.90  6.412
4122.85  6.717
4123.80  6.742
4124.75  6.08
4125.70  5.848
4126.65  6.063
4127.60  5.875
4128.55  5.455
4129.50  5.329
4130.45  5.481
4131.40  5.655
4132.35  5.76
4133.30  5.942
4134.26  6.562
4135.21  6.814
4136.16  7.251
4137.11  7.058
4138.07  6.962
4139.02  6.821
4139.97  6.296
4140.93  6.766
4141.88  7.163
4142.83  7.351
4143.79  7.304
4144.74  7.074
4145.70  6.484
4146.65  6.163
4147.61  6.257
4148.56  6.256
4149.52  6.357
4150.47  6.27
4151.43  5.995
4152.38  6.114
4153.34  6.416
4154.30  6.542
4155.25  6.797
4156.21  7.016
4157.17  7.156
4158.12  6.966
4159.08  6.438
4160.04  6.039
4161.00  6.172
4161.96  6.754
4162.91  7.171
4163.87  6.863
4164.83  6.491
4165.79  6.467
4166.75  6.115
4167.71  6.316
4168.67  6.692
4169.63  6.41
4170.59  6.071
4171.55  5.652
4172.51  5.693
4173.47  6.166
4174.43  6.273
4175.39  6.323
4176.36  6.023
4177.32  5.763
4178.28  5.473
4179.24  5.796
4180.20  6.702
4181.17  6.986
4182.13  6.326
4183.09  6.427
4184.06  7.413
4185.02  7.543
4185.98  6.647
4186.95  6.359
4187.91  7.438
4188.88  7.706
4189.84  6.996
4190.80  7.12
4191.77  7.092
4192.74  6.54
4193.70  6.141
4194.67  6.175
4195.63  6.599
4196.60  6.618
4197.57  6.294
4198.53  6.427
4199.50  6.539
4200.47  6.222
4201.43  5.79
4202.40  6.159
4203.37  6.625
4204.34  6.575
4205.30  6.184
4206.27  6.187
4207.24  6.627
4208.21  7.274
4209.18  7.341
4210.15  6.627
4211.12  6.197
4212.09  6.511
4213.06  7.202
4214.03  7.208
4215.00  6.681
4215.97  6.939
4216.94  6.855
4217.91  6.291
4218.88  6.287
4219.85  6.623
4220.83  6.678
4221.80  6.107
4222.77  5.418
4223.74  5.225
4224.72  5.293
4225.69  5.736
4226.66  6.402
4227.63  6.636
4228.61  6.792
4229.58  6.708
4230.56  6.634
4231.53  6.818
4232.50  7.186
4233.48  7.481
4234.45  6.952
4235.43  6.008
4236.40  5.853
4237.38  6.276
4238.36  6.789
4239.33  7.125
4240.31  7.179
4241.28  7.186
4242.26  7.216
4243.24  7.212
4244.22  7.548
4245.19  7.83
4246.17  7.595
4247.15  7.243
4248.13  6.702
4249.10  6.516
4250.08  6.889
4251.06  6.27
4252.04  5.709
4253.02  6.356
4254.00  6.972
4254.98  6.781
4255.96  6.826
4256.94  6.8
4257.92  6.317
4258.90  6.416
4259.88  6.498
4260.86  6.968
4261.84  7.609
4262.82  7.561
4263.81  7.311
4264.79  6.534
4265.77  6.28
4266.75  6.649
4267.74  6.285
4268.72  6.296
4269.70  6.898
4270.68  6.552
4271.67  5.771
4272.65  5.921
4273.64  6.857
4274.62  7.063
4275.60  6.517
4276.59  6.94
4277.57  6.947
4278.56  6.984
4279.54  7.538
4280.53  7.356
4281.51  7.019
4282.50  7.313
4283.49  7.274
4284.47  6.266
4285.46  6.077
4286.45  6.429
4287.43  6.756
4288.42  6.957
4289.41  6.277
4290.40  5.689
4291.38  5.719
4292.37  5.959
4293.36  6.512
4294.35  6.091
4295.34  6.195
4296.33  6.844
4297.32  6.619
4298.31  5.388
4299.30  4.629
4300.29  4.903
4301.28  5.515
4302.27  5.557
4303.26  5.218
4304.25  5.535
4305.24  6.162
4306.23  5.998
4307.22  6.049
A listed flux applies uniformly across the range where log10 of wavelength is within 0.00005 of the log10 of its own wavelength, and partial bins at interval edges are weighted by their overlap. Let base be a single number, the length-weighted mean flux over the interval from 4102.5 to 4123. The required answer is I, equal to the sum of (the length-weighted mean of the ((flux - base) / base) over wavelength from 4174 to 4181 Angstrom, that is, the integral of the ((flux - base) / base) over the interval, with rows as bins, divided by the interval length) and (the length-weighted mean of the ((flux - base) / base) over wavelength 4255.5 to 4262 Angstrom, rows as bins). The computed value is 0.25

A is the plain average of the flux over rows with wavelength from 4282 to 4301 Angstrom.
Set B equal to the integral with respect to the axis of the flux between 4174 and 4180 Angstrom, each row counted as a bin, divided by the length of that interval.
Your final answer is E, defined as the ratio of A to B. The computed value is 1.04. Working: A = 6.2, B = 6.0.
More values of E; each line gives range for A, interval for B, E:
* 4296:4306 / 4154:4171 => 0.86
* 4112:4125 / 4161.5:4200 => 0.96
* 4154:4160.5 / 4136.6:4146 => 0.97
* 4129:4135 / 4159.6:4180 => 0.93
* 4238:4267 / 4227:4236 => 1.02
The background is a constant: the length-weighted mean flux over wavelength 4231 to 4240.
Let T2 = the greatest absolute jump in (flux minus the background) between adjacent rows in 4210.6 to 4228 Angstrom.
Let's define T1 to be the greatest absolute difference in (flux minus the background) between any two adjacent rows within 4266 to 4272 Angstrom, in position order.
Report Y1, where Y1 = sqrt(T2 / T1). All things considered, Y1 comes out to 0.94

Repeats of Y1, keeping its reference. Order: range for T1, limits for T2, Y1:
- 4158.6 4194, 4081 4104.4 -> 0.80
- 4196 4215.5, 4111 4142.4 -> 1.09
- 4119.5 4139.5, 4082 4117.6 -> 1.14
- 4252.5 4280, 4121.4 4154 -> 0.84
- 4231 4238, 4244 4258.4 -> 0.83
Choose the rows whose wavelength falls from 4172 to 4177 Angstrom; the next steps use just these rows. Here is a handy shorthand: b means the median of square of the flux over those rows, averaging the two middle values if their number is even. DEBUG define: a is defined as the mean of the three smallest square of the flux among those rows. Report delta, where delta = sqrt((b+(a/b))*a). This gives 37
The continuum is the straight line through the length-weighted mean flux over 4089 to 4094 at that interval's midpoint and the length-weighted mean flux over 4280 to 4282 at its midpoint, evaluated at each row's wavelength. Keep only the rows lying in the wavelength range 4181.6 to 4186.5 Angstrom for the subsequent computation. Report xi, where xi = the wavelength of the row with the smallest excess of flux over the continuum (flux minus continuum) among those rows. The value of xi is 4182.13 Angstrom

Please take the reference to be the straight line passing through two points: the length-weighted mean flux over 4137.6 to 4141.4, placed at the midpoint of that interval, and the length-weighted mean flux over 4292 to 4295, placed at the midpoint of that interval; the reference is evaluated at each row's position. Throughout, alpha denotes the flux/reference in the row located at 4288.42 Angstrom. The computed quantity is 1.12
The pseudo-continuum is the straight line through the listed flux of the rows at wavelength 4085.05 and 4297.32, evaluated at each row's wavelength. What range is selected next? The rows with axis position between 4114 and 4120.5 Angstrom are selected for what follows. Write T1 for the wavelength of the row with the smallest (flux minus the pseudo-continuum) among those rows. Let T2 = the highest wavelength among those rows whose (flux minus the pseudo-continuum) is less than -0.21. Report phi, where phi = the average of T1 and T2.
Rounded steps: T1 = 4120.00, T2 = 4120.00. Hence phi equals 4120.0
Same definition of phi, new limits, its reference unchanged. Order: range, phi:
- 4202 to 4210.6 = 4206.3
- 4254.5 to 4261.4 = 4258.9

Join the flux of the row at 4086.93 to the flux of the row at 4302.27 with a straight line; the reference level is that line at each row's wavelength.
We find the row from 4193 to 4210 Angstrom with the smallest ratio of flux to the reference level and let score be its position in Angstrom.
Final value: 4201.43 Angstrom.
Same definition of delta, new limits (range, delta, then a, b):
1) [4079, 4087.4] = 50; 46.6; 54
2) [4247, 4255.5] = 41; 37.4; 45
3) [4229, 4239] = 41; 36.6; 46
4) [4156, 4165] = 43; 38.7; 46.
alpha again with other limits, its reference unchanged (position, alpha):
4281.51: 1.13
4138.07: 1.04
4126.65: 0.90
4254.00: 1.10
